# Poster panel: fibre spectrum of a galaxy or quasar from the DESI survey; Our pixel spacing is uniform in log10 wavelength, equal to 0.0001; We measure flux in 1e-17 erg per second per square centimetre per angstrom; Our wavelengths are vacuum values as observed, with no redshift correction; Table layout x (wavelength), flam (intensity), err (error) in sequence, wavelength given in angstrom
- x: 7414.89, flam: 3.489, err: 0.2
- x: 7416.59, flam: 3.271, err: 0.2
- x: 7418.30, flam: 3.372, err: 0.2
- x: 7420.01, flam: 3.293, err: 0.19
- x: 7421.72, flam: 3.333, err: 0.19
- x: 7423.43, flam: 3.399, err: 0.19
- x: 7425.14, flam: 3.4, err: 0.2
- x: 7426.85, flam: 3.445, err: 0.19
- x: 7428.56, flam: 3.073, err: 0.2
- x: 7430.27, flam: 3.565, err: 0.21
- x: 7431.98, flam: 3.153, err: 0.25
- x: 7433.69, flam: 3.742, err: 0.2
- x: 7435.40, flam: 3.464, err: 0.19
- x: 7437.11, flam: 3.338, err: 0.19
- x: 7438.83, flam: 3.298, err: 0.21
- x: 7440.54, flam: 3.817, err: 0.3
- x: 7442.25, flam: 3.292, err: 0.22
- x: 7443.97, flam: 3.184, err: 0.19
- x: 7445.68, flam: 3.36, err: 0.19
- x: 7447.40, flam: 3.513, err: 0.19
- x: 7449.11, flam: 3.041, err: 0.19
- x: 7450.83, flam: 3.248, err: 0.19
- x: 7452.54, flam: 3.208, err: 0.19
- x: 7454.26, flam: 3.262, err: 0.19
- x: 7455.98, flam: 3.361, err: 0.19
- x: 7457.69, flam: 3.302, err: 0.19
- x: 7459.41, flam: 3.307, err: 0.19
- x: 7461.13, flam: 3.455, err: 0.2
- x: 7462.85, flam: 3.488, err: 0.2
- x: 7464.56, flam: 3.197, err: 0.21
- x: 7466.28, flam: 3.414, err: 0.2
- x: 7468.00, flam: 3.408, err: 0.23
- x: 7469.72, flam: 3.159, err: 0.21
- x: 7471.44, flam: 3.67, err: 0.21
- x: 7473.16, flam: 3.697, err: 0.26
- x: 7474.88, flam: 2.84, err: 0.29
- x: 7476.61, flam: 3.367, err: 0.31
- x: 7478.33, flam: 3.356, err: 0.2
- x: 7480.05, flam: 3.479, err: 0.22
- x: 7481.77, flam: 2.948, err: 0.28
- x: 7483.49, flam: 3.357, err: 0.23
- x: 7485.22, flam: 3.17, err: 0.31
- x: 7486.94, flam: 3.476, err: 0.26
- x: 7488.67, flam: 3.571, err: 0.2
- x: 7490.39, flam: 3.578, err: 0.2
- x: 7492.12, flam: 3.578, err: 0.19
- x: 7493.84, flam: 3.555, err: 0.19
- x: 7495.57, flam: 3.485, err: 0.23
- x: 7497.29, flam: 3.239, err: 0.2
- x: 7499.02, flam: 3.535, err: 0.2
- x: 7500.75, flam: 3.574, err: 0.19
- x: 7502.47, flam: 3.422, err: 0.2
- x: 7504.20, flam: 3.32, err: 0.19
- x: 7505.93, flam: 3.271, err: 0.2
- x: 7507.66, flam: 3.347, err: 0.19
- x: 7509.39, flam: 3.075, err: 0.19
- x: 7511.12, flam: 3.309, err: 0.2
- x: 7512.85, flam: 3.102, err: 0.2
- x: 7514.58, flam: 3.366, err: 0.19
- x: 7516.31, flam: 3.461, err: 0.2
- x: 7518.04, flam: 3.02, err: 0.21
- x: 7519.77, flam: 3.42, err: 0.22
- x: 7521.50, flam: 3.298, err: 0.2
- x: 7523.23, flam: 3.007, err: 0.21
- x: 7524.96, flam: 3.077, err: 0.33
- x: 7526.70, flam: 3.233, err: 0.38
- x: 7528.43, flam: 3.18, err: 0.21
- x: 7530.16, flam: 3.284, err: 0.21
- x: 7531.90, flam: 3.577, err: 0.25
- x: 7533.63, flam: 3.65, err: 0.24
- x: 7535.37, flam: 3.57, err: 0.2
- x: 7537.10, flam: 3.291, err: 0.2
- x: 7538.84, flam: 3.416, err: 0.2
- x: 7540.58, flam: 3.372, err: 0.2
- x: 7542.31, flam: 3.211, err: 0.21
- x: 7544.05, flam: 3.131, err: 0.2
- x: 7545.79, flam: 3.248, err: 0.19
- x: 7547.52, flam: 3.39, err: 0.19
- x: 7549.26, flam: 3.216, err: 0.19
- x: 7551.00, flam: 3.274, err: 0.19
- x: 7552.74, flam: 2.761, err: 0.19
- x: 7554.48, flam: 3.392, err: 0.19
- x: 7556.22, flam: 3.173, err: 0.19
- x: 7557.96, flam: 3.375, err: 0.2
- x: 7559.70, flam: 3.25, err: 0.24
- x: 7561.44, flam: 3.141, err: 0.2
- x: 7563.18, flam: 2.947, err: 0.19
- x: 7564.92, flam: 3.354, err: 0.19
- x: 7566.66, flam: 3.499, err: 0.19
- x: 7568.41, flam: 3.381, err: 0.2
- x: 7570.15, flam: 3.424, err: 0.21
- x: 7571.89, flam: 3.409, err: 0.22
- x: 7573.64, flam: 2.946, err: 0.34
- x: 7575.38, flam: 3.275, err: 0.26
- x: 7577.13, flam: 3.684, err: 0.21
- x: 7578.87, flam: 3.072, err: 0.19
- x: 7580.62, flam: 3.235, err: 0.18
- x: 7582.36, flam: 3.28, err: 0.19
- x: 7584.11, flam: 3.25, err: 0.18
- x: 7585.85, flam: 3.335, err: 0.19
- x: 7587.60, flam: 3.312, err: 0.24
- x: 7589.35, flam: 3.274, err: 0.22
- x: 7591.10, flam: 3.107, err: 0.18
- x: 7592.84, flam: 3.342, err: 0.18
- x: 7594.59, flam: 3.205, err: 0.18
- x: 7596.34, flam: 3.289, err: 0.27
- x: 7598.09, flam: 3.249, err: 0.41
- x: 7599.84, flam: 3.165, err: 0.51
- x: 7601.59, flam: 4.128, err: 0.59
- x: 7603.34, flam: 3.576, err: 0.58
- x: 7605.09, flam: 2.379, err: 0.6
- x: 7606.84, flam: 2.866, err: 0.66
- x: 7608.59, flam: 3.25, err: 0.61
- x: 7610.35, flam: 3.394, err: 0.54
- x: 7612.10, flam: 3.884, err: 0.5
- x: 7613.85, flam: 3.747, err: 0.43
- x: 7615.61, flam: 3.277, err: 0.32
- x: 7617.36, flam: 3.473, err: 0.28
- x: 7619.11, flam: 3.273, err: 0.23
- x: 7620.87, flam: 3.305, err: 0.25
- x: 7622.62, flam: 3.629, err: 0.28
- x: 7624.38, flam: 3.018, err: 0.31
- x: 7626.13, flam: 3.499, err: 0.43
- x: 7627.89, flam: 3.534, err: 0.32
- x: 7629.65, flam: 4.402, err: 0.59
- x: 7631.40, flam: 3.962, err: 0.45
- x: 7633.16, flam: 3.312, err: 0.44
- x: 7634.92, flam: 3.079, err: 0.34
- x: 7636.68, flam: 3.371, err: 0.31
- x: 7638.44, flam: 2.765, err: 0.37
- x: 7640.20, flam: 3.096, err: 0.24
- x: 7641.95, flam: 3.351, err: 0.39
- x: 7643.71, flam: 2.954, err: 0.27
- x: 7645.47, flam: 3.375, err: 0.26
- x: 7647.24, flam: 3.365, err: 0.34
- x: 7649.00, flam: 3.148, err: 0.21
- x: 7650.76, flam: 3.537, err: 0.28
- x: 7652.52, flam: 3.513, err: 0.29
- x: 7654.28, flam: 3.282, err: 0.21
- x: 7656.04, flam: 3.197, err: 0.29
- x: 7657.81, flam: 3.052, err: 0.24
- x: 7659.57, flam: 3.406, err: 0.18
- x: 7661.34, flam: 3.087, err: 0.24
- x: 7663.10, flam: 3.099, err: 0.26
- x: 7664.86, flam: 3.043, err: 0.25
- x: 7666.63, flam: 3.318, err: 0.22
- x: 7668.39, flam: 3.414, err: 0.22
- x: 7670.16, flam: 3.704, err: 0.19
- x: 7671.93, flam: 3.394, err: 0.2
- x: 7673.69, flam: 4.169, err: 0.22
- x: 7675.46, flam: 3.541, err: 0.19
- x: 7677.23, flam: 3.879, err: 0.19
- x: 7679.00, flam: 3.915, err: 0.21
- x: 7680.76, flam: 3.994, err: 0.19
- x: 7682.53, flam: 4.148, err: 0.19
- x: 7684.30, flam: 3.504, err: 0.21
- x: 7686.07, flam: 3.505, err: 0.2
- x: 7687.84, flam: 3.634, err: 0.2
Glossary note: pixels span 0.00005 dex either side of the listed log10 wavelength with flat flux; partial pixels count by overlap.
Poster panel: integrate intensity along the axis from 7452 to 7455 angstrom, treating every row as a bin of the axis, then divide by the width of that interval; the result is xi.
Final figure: 3.23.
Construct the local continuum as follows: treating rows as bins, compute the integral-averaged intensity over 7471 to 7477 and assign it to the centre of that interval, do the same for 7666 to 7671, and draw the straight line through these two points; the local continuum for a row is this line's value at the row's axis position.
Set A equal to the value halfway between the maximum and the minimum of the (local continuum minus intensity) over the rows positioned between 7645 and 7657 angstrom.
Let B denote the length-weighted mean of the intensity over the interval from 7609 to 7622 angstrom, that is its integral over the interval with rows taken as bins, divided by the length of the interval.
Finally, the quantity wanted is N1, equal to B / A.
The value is 26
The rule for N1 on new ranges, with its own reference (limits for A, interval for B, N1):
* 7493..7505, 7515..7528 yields -163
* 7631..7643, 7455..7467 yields 33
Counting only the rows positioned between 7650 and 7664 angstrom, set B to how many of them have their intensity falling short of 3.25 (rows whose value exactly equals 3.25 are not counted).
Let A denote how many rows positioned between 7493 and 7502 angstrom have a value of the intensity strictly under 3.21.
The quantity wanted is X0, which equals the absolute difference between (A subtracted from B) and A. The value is 4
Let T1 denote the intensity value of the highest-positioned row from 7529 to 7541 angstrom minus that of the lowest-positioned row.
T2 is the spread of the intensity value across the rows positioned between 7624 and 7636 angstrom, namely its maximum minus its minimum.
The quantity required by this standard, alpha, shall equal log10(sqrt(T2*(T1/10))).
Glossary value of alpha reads -1.0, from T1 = 0.1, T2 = 1.38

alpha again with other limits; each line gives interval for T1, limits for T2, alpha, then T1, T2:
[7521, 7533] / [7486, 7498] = -1.0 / 0.3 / 0.34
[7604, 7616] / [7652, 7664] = -0.7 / 0.9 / 0.46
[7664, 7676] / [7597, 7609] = -0.5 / 0.5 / 1.75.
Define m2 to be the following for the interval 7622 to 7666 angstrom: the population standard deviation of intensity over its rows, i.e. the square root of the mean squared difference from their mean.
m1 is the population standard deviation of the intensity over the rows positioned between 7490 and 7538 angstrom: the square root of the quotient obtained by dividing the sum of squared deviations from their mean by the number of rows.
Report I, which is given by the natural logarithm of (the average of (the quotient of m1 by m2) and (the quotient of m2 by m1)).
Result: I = 0.16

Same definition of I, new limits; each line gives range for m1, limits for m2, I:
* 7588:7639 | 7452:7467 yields 0.76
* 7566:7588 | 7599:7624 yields 0.33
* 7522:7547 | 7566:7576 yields 0.00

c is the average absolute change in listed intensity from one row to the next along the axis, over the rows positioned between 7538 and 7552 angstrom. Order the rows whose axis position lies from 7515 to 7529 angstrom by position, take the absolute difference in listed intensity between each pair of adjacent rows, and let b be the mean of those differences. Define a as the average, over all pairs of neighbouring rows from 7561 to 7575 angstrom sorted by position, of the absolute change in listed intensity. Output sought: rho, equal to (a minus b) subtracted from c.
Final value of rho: 0.13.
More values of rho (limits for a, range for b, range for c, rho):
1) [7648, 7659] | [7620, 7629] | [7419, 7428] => 0.23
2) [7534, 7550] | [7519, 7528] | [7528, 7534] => 0.18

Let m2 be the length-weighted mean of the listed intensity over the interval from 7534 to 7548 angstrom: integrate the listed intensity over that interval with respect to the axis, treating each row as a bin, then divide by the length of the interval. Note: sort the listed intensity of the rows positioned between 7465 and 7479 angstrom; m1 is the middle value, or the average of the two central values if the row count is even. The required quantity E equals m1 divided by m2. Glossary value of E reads 1.01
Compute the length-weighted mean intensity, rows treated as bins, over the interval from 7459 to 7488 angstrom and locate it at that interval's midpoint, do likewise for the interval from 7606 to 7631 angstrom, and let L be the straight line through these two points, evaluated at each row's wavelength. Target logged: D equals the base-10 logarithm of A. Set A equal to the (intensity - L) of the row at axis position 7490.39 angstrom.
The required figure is -0.66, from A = 0.22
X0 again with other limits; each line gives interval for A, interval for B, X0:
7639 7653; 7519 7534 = 2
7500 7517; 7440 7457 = 0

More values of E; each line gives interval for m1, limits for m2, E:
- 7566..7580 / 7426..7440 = 1.00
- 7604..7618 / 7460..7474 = 0.97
